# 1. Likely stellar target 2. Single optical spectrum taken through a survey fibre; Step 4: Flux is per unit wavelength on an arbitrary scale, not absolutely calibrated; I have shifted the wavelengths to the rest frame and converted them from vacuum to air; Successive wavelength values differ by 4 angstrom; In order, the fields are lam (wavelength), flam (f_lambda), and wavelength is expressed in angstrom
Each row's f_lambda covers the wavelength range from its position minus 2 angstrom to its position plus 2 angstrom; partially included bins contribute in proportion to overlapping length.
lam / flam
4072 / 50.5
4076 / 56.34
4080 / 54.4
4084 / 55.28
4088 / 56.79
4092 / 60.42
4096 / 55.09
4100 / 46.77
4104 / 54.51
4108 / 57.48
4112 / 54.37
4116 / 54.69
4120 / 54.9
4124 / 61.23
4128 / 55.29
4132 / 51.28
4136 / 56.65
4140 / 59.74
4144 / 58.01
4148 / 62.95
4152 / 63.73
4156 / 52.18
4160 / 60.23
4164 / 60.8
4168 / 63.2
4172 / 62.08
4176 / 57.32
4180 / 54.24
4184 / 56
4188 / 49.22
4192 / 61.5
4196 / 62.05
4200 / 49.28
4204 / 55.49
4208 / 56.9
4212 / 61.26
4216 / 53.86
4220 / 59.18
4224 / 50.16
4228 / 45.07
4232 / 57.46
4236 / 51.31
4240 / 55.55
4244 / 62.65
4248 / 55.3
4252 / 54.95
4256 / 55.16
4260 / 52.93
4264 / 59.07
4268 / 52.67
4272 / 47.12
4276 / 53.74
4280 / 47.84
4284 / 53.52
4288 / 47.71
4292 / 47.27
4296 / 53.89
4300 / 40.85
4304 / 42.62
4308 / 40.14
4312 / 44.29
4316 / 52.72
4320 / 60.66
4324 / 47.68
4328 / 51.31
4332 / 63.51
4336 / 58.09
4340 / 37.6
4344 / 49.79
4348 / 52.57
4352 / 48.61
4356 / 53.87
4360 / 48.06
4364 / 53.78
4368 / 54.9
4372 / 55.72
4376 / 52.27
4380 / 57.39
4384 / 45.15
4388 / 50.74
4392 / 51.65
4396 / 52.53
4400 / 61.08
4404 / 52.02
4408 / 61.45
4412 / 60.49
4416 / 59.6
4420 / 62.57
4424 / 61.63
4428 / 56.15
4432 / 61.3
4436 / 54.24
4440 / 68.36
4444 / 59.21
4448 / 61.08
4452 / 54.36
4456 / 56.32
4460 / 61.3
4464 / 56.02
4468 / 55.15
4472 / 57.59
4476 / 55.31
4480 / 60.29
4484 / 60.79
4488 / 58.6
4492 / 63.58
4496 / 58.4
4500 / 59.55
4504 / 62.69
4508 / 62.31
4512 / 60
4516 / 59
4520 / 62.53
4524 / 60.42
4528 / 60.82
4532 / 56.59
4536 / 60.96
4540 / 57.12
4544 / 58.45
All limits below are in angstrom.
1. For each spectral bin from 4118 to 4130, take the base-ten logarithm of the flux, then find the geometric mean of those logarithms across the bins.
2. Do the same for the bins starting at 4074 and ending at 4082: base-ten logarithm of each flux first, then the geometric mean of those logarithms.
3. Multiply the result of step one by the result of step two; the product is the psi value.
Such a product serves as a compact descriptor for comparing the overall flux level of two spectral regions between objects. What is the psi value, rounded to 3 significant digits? 3.06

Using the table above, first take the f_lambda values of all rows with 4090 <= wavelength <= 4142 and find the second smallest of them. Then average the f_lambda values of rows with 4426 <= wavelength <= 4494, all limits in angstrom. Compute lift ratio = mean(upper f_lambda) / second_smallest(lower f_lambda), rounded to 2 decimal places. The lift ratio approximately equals 1.15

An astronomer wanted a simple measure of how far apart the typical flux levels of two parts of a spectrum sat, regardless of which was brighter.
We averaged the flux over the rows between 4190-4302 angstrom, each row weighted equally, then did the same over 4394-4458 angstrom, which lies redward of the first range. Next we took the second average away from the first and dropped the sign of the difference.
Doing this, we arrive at 5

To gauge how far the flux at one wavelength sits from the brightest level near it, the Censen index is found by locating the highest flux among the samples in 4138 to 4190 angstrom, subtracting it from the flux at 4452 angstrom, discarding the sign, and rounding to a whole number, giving 9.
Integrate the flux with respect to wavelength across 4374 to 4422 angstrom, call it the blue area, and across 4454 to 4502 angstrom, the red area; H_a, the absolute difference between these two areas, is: 144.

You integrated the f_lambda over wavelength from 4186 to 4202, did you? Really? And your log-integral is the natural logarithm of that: 6.79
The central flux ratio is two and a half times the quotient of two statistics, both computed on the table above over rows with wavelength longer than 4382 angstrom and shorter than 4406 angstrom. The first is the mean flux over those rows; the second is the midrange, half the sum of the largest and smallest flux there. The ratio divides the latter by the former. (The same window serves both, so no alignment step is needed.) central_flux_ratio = 2.54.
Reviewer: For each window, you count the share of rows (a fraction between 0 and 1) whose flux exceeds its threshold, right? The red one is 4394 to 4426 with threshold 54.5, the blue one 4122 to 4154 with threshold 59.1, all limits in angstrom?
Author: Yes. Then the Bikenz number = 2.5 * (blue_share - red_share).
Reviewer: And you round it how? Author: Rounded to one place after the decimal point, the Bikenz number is -0.6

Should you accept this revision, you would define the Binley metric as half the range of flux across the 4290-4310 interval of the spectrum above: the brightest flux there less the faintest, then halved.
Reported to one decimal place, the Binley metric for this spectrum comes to 6.9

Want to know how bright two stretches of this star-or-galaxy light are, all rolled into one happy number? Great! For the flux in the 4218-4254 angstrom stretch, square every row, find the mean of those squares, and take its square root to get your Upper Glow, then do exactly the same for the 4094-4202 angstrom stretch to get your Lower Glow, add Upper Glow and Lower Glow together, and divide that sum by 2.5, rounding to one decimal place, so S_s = 44.7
